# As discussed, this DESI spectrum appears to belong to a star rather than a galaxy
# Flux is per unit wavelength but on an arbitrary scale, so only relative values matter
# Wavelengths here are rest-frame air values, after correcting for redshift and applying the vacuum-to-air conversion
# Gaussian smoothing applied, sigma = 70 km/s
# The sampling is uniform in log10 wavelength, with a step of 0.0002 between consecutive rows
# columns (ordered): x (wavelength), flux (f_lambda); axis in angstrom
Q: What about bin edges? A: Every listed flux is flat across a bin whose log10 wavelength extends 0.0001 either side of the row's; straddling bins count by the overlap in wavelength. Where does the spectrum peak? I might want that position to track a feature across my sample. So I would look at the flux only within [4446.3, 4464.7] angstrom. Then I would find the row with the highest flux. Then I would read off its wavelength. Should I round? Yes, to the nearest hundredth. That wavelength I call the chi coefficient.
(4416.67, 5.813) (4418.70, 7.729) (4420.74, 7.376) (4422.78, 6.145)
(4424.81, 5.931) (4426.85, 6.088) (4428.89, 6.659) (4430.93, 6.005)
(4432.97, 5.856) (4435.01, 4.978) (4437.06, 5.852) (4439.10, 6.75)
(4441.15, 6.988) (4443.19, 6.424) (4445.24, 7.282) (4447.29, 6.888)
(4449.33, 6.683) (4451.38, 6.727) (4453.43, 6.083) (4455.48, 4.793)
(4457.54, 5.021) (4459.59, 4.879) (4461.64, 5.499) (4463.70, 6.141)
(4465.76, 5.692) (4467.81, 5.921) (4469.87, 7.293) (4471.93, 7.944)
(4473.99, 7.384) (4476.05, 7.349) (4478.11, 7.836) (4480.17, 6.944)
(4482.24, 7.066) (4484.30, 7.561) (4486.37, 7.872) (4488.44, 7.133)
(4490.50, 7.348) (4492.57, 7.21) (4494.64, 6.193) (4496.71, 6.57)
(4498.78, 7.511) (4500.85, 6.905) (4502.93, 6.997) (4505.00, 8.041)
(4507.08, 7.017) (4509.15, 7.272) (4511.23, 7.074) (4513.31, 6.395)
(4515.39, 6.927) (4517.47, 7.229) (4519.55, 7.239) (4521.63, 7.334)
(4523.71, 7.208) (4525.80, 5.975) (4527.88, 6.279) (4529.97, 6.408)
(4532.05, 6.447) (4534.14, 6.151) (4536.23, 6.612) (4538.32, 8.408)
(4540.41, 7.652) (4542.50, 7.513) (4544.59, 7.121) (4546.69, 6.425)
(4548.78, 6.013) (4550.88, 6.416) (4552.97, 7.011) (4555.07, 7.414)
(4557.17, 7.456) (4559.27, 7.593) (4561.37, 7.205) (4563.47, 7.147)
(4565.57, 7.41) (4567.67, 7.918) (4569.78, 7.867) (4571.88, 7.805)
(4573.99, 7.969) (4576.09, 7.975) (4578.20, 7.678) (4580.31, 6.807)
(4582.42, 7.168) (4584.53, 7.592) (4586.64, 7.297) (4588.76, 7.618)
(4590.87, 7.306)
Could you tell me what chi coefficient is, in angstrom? 4447.29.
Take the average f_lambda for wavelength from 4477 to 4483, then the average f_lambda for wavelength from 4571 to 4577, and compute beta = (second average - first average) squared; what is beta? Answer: 0.40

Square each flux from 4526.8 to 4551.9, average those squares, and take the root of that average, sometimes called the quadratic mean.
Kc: 6.82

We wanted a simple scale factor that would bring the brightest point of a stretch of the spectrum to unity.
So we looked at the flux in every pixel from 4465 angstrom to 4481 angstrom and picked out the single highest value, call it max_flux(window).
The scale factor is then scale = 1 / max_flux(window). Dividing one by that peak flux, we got 0.126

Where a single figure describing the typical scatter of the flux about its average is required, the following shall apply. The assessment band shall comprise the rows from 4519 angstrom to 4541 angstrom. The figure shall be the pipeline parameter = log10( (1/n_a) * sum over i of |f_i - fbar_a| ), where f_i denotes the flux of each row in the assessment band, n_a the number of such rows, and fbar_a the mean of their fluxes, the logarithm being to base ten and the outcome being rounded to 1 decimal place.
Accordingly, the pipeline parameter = -0.2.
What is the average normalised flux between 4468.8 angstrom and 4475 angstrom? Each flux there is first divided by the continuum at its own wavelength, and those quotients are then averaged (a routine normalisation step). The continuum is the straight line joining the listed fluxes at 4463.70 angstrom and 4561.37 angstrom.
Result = 1.21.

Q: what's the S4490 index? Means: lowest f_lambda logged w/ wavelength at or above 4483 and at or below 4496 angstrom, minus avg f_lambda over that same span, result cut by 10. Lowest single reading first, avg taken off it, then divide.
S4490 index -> -0.10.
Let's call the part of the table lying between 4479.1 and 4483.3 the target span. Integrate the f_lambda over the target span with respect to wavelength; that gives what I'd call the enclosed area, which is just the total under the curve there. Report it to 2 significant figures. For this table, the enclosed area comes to 29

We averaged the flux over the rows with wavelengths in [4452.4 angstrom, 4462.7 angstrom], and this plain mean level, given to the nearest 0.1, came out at 5.3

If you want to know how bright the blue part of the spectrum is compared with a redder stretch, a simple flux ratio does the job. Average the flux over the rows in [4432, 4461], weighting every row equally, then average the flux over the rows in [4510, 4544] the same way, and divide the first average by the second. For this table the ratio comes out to 0.88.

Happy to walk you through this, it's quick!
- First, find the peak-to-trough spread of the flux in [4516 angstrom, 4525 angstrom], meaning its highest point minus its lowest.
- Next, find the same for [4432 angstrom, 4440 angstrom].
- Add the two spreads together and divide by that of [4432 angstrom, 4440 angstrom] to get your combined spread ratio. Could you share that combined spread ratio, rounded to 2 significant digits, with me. 1.1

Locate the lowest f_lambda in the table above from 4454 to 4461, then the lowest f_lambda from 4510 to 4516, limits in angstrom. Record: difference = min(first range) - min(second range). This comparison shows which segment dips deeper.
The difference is -1.6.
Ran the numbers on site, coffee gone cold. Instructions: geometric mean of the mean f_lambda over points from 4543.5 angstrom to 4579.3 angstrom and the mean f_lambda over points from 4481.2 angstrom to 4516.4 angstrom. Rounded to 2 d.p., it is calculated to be 7.22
